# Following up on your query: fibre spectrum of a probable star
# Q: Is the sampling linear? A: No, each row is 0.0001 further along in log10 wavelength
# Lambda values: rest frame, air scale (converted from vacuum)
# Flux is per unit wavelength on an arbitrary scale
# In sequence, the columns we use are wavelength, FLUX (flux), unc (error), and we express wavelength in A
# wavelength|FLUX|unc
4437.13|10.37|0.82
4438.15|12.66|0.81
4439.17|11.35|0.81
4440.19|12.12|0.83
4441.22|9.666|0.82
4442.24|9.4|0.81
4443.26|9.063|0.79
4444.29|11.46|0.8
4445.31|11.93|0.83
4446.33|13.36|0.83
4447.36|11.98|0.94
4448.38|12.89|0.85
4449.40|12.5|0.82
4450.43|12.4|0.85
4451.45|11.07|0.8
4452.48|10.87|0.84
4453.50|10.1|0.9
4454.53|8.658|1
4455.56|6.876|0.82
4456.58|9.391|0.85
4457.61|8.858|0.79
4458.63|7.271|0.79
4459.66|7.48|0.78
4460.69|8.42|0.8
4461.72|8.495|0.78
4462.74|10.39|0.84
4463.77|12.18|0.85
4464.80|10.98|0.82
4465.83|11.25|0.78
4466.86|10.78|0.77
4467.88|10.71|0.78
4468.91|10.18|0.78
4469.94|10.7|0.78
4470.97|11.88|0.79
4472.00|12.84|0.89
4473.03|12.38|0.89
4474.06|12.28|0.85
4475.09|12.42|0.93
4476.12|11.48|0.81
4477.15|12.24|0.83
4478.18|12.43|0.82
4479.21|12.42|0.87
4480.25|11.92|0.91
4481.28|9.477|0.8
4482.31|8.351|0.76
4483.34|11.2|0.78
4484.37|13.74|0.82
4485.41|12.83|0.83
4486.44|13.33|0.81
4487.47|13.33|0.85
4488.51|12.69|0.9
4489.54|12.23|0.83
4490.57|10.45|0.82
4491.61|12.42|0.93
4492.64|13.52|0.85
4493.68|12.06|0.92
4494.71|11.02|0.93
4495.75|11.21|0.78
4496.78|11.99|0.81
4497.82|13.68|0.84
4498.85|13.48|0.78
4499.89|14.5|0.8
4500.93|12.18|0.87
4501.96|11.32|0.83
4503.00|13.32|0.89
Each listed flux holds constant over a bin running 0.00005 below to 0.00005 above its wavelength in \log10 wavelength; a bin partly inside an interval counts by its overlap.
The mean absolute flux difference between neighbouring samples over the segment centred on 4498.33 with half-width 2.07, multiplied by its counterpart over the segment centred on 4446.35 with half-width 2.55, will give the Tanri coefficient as 1.02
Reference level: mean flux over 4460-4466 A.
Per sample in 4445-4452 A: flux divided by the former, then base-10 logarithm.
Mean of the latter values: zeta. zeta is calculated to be 0.08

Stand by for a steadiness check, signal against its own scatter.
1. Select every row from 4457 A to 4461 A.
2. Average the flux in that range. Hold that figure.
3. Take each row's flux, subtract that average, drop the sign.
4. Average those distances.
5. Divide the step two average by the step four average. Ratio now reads 13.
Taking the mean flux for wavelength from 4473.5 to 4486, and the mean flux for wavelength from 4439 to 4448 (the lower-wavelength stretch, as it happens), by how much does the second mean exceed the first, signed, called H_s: -0.58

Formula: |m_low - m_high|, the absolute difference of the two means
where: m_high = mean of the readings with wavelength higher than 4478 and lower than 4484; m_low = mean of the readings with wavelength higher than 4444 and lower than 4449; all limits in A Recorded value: 1.4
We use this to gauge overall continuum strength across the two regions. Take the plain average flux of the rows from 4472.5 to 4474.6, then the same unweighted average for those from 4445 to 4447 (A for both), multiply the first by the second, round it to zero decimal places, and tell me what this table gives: 156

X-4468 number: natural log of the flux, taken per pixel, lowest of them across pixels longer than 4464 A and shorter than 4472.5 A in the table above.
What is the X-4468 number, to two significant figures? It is 2.3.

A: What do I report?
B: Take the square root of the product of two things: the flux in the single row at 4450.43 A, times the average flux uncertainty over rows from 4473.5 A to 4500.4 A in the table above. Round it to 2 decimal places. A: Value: 3.23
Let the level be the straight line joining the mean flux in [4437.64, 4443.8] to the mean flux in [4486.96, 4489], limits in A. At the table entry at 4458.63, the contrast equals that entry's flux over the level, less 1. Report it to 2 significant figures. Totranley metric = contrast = -0.37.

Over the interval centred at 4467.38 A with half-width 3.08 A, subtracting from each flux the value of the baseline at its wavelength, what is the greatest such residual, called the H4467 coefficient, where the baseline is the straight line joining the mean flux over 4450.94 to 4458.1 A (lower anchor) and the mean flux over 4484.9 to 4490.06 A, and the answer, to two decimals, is 0.65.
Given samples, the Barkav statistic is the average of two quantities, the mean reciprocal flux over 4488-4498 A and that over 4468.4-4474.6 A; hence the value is 0.085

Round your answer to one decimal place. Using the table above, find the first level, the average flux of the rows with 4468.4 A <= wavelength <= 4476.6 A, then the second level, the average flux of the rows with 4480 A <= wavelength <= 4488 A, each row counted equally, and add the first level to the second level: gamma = 23.5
